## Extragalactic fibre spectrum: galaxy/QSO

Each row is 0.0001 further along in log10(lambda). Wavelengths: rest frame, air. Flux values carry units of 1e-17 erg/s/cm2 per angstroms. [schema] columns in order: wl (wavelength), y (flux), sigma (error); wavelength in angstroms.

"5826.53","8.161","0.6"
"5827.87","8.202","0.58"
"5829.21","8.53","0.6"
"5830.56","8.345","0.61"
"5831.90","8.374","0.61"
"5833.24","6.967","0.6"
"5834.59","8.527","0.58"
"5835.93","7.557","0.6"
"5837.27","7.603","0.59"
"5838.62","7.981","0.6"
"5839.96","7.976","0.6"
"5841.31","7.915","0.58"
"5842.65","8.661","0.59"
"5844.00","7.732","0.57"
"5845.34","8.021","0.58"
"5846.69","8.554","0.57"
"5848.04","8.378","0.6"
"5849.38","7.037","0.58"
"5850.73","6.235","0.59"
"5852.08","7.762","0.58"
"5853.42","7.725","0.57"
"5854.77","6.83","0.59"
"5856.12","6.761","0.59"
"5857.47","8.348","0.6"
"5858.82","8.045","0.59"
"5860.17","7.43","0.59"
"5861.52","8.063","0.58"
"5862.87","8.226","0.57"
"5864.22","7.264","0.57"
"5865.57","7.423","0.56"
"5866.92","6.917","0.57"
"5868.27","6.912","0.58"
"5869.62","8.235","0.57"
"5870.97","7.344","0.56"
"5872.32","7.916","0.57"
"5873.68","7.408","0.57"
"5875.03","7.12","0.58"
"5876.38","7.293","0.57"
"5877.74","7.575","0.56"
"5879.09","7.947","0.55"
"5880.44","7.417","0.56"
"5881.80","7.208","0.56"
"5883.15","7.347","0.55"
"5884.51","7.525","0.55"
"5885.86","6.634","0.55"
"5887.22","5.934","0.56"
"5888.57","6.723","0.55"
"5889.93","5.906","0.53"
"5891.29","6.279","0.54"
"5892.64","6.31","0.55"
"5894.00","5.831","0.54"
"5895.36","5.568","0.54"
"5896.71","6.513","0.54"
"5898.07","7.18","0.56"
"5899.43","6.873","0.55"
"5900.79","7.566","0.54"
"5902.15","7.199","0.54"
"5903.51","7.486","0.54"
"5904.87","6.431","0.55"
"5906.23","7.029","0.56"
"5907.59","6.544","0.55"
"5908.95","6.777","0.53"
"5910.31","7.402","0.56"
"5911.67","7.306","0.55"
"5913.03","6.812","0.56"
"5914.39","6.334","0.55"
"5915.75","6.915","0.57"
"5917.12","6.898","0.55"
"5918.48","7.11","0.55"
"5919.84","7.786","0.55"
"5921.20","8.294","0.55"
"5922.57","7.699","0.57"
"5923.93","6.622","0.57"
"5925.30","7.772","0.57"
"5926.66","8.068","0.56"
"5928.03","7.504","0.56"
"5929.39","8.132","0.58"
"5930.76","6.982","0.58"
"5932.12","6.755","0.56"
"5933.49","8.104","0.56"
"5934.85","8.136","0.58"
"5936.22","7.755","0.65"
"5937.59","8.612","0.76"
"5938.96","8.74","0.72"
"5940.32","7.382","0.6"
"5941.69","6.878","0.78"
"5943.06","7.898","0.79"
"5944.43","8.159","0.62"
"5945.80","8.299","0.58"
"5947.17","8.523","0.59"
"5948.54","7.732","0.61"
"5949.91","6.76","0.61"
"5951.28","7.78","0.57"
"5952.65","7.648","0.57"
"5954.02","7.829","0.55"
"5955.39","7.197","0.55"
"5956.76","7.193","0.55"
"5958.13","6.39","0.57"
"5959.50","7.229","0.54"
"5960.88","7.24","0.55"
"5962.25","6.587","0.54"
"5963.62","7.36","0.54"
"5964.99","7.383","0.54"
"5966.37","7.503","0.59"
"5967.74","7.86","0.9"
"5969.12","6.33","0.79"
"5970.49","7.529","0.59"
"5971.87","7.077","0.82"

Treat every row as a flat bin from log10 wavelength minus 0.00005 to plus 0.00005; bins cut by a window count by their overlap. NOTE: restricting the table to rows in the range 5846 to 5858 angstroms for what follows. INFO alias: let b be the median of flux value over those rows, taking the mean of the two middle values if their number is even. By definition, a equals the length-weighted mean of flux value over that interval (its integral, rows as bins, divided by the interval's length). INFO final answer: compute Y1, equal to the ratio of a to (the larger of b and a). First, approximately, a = 7.5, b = 7.7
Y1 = 0.97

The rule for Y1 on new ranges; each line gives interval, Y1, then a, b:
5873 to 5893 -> 0.97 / 7.0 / 7.2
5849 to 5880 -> 1.00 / 7.5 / 7.4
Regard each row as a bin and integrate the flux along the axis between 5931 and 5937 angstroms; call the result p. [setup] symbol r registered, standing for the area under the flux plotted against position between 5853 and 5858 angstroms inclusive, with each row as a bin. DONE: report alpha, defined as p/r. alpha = 1.2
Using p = 46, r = 37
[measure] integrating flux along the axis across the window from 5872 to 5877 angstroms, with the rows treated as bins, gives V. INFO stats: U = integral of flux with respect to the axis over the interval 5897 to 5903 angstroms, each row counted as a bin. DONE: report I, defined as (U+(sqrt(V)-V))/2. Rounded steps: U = 43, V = 37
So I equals 6.0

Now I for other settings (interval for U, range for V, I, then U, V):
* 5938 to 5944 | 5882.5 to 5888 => 7.6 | 47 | 38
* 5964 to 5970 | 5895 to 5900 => 8.2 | 44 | 33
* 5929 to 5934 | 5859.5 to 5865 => 0.6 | 37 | 43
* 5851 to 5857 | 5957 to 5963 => 4.2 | 43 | 41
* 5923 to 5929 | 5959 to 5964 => 7.9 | 45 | 35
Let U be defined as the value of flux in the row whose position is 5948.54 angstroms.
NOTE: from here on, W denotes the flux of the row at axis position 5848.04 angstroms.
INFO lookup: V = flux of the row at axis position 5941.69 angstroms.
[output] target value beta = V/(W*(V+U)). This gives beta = 0.056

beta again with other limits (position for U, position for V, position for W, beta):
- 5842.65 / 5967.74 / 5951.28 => 0.061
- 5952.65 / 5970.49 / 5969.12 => 0.078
